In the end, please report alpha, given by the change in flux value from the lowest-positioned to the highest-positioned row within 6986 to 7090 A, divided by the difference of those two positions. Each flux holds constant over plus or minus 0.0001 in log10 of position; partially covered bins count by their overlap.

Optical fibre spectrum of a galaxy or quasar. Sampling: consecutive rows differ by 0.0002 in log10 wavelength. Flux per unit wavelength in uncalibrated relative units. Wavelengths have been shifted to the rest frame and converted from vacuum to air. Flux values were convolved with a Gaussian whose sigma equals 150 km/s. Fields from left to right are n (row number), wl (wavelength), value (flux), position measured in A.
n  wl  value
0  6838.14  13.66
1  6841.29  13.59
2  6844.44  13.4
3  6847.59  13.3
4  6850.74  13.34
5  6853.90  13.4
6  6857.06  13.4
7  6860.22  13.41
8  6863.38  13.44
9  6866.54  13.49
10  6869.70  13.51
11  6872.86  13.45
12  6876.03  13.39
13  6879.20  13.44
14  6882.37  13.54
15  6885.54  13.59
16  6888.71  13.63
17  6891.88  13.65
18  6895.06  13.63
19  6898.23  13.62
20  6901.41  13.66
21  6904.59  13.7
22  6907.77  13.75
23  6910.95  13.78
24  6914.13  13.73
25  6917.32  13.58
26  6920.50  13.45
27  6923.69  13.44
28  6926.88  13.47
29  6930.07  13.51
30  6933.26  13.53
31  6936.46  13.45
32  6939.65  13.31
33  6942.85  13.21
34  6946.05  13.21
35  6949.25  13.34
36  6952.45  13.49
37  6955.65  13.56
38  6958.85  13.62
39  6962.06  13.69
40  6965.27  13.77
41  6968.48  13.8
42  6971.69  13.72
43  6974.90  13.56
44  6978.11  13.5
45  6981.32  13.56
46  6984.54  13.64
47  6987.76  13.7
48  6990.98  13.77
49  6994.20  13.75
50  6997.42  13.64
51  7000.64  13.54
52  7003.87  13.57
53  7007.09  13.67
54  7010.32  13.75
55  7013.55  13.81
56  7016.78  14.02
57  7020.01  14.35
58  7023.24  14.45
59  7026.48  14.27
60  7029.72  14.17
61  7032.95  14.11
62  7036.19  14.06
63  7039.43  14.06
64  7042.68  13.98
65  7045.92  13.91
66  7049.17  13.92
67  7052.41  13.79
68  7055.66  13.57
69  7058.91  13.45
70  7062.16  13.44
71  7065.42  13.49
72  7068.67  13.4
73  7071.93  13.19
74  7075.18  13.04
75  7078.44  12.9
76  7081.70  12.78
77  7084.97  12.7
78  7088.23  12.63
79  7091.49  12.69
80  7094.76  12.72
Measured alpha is -0.011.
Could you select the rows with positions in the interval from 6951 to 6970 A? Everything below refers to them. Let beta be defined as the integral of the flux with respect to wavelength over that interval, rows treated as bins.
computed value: 259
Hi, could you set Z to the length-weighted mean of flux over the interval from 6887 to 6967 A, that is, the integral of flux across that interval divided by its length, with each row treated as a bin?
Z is 13.6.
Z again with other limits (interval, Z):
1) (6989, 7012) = 13.7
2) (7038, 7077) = 13.6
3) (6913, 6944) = 13.5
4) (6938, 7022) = 13.6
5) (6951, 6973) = 13.7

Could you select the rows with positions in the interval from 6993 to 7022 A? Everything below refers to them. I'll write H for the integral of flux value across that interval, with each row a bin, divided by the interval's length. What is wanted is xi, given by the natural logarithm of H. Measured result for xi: 2.625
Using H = 13.8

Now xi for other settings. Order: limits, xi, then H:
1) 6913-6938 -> 2.604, 13.5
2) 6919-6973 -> 2.603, 13.5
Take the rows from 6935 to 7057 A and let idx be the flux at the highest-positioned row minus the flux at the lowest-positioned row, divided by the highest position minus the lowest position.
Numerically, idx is 0.001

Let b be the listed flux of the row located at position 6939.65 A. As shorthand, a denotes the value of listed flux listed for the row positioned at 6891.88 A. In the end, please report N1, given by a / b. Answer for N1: 1.03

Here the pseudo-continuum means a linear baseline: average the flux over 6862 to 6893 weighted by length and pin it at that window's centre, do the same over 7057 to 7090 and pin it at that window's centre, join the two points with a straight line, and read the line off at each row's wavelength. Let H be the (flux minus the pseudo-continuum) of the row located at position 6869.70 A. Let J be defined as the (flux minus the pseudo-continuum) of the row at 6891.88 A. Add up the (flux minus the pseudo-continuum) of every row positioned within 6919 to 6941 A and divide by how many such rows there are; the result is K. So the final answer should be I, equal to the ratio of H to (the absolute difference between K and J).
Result -0.2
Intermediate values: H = -0.02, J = 0.17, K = 0.05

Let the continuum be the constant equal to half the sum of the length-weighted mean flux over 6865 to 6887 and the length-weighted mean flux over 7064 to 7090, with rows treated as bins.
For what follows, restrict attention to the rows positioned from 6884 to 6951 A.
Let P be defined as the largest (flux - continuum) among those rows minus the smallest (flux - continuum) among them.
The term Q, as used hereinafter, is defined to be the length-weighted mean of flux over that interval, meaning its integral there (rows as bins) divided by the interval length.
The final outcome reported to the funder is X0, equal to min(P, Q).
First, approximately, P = 0.57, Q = 13.5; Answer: 0.6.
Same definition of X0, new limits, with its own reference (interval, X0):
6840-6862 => 0.3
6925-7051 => 1.2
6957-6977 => 0.2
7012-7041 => 0.6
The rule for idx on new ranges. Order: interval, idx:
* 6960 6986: -0.002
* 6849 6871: 0.009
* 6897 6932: -0.003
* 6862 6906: 0.006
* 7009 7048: 0.004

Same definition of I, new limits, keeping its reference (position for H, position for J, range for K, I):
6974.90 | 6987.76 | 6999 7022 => 1.5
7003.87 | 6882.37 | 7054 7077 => 1.5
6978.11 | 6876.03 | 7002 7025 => 0.2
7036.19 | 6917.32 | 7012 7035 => 1.1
